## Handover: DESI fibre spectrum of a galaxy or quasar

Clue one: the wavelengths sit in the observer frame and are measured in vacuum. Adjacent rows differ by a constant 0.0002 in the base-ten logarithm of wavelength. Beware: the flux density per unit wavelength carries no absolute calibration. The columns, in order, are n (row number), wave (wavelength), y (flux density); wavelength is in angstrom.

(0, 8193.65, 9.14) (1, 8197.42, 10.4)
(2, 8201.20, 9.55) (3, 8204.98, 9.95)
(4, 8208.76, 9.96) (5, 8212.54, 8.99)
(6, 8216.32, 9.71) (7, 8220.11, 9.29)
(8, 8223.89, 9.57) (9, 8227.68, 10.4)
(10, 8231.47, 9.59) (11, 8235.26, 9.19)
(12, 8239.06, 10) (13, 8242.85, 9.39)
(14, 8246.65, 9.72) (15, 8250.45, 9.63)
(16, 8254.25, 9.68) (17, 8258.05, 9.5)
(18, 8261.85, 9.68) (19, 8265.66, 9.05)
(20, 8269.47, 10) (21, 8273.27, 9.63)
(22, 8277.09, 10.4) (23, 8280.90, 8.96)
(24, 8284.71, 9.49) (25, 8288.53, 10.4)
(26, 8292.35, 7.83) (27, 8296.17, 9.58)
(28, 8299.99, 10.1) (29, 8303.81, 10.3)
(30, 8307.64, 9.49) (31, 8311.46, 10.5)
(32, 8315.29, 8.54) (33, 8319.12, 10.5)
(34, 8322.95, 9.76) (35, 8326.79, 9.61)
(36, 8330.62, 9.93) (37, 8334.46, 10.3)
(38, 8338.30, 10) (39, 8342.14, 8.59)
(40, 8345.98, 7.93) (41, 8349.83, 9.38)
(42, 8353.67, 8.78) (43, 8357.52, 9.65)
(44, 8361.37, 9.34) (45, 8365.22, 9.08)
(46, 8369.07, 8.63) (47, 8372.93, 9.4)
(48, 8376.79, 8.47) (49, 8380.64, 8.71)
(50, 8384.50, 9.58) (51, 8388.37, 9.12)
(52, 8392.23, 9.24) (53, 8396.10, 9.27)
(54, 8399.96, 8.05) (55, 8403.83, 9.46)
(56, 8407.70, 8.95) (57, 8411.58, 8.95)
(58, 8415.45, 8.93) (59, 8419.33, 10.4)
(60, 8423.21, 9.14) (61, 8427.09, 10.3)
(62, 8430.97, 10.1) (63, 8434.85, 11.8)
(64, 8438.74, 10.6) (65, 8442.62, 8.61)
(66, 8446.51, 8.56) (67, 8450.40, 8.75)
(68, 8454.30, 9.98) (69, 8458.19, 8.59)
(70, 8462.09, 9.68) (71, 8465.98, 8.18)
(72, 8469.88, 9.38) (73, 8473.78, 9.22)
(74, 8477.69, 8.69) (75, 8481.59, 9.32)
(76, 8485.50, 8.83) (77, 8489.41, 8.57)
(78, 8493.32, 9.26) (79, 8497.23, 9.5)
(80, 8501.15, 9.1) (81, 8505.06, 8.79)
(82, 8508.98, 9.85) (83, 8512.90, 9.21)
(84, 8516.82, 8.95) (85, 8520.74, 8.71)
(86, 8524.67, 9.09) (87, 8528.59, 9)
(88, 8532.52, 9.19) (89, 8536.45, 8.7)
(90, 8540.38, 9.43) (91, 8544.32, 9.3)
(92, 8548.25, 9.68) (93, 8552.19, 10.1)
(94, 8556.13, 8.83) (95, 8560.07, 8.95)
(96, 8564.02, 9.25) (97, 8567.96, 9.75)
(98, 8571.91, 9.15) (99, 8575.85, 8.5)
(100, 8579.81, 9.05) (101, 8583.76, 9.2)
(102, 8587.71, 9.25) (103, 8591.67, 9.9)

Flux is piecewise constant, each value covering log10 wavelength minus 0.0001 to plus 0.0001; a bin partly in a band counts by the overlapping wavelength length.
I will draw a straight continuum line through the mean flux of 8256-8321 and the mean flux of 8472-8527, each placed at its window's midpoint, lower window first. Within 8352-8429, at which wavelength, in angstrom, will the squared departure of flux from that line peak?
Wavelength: 8399.96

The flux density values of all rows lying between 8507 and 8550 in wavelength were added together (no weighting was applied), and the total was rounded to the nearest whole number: 101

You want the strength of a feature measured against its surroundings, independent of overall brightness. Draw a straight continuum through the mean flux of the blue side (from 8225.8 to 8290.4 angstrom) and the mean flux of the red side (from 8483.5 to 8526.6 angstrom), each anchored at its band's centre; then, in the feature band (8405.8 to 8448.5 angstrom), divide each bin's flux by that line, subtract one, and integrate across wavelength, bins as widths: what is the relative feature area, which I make 1.8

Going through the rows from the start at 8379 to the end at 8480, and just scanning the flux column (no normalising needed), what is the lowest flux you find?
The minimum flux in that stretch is 8.05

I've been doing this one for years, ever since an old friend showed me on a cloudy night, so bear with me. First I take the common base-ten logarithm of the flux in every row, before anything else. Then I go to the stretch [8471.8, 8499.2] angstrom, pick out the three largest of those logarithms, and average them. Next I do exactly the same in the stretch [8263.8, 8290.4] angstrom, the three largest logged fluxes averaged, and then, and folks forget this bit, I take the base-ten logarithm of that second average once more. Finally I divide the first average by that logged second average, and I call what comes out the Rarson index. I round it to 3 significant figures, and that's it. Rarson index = 198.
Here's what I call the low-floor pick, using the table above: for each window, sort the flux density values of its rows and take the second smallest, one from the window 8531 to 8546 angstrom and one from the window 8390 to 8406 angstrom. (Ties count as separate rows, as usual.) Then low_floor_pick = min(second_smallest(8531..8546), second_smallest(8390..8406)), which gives 9.2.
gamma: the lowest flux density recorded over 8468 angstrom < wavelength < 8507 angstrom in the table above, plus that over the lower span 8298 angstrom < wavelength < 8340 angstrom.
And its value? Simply 17.1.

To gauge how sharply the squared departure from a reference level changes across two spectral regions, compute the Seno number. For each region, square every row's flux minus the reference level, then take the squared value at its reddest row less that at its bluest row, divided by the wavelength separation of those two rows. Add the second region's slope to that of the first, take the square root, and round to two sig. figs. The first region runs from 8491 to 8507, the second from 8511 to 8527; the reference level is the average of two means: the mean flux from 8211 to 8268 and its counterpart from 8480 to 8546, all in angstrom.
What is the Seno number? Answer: 0.17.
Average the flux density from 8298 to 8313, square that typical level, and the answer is 102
